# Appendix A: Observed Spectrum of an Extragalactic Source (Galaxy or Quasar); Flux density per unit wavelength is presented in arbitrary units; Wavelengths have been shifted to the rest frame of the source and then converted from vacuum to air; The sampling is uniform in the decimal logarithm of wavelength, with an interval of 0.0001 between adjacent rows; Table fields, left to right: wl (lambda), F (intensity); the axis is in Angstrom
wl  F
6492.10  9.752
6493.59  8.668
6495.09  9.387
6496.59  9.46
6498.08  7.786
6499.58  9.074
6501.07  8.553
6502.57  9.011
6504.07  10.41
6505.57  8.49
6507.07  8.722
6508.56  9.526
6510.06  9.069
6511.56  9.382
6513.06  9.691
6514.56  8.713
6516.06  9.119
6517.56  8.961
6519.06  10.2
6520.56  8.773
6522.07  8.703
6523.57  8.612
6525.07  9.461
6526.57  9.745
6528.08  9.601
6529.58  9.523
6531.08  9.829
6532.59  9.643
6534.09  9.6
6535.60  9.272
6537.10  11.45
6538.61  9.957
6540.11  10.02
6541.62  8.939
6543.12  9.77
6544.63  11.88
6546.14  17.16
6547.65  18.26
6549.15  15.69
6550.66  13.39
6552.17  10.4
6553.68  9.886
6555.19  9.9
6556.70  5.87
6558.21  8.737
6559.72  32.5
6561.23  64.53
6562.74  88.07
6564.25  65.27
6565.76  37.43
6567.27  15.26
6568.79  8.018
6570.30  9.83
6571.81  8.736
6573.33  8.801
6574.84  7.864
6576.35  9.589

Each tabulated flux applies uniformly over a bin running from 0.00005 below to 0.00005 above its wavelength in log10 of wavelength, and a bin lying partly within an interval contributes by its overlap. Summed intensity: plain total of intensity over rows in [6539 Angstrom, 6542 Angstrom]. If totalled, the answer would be 19.0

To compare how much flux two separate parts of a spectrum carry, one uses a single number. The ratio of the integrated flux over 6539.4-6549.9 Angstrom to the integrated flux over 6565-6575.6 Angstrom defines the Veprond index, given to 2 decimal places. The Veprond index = 0.95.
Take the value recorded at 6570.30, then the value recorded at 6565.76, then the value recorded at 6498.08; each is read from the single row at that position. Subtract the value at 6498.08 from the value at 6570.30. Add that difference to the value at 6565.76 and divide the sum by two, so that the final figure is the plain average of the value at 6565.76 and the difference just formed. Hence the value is 20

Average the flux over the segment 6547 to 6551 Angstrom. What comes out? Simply 16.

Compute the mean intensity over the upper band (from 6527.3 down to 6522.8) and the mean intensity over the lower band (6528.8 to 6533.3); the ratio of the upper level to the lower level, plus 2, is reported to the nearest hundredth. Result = 2.96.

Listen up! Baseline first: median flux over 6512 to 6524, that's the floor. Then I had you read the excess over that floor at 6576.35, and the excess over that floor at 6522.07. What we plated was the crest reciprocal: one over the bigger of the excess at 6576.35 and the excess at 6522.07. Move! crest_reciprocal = 1.4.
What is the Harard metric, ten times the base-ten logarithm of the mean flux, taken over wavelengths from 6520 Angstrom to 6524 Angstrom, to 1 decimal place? 9.4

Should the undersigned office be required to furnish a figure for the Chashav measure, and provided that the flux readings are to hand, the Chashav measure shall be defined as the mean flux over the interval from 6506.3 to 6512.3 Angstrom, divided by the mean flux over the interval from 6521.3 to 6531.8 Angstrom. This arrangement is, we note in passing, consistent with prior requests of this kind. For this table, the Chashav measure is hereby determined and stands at 1.0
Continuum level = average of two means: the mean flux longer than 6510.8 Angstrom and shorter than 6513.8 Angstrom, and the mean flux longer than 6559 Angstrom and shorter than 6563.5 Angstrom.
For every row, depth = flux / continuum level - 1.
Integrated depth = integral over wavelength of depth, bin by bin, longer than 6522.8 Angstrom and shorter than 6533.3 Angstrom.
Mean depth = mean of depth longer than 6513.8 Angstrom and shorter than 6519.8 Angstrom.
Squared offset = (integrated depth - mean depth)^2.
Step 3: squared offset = 49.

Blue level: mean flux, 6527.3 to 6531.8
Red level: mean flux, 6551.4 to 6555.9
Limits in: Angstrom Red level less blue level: 0.4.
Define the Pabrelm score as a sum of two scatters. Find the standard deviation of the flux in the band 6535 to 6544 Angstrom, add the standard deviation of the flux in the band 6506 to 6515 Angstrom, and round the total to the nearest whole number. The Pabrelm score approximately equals 1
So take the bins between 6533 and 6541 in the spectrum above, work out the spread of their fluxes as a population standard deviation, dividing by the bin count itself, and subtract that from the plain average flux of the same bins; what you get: 9.3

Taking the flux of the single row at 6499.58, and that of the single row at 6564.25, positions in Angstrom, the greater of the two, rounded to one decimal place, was 65.3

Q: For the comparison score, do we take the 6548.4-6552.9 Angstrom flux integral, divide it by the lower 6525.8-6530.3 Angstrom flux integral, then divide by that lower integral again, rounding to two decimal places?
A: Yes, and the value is 0.03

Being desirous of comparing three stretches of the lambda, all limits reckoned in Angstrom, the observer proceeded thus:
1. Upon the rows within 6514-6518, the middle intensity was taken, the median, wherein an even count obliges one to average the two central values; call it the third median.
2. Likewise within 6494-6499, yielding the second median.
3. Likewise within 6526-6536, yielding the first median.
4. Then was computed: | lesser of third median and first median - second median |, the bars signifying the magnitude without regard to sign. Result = 0.43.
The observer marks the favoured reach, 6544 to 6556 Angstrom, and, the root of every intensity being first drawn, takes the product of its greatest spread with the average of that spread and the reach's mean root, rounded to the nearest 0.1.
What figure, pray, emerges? 2.7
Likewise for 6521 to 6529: 0.3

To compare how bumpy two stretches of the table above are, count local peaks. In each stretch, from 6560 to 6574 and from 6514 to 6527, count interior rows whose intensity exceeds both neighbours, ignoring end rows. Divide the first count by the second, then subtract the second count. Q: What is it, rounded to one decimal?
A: -1.0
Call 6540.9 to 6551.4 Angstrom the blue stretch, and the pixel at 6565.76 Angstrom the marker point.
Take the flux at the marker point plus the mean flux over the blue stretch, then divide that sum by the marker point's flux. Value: 1.36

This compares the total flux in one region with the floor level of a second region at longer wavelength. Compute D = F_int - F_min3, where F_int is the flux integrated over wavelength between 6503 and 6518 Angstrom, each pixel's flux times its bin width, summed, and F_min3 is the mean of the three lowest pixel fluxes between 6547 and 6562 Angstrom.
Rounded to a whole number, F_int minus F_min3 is 130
